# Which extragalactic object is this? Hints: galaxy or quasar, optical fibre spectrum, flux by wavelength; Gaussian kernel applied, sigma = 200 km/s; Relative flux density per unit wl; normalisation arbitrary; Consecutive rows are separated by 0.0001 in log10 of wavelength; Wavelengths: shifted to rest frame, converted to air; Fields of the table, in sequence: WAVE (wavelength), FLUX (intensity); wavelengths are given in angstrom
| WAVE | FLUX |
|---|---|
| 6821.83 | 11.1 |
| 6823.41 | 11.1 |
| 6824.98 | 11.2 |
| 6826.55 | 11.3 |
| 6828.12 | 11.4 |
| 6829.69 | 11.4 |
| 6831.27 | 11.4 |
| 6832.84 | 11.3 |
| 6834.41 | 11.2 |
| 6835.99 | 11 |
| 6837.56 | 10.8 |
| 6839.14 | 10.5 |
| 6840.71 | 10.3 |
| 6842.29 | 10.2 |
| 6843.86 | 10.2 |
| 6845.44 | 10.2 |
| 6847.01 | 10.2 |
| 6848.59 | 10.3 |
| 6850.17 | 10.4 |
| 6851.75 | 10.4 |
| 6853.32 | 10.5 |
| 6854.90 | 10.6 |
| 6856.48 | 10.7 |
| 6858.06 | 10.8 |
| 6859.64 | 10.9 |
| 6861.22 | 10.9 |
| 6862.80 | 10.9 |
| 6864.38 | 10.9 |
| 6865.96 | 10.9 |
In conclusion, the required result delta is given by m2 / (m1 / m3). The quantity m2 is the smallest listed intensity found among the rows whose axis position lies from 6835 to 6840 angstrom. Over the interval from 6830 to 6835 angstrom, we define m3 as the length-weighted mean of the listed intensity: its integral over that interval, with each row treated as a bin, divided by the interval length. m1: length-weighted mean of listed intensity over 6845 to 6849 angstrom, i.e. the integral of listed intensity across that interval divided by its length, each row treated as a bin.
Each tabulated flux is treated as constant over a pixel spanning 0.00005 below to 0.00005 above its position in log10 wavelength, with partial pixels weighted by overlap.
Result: 11.6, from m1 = 10.2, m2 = 10.5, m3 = 11.3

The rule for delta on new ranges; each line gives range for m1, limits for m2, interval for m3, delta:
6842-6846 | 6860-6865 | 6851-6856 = 11.2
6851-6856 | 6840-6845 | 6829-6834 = 11.0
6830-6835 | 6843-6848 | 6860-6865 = 9.8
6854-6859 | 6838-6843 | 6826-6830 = 10.9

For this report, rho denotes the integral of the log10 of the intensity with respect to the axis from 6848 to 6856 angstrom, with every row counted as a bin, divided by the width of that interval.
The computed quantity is 1.02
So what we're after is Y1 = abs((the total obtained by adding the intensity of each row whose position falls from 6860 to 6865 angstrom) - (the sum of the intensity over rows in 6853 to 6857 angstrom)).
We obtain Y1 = 0.9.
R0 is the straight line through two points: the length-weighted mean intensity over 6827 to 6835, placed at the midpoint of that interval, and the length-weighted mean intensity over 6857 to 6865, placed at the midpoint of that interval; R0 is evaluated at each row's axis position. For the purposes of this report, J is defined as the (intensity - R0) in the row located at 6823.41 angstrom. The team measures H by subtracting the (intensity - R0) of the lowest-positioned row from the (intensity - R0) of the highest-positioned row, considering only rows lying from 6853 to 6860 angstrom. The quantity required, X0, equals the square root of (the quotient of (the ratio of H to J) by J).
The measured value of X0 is 1.9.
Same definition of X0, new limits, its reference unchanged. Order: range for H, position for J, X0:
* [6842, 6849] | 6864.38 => 5.4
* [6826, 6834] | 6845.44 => 0.3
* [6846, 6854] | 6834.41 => 6.8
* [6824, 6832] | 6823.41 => 1.5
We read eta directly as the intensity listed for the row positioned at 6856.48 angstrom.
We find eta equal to 10.7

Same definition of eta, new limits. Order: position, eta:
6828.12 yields 11.4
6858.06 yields 10.8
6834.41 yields 11.2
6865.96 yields 10.9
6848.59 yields 10.3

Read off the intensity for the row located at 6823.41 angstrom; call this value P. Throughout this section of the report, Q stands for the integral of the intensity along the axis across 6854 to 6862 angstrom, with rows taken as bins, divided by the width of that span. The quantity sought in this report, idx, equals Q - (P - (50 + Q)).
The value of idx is 60.44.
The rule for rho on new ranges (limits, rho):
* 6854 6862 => 1.03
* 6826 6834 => 1.06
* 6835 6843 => 1.02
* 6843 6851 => 1.01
